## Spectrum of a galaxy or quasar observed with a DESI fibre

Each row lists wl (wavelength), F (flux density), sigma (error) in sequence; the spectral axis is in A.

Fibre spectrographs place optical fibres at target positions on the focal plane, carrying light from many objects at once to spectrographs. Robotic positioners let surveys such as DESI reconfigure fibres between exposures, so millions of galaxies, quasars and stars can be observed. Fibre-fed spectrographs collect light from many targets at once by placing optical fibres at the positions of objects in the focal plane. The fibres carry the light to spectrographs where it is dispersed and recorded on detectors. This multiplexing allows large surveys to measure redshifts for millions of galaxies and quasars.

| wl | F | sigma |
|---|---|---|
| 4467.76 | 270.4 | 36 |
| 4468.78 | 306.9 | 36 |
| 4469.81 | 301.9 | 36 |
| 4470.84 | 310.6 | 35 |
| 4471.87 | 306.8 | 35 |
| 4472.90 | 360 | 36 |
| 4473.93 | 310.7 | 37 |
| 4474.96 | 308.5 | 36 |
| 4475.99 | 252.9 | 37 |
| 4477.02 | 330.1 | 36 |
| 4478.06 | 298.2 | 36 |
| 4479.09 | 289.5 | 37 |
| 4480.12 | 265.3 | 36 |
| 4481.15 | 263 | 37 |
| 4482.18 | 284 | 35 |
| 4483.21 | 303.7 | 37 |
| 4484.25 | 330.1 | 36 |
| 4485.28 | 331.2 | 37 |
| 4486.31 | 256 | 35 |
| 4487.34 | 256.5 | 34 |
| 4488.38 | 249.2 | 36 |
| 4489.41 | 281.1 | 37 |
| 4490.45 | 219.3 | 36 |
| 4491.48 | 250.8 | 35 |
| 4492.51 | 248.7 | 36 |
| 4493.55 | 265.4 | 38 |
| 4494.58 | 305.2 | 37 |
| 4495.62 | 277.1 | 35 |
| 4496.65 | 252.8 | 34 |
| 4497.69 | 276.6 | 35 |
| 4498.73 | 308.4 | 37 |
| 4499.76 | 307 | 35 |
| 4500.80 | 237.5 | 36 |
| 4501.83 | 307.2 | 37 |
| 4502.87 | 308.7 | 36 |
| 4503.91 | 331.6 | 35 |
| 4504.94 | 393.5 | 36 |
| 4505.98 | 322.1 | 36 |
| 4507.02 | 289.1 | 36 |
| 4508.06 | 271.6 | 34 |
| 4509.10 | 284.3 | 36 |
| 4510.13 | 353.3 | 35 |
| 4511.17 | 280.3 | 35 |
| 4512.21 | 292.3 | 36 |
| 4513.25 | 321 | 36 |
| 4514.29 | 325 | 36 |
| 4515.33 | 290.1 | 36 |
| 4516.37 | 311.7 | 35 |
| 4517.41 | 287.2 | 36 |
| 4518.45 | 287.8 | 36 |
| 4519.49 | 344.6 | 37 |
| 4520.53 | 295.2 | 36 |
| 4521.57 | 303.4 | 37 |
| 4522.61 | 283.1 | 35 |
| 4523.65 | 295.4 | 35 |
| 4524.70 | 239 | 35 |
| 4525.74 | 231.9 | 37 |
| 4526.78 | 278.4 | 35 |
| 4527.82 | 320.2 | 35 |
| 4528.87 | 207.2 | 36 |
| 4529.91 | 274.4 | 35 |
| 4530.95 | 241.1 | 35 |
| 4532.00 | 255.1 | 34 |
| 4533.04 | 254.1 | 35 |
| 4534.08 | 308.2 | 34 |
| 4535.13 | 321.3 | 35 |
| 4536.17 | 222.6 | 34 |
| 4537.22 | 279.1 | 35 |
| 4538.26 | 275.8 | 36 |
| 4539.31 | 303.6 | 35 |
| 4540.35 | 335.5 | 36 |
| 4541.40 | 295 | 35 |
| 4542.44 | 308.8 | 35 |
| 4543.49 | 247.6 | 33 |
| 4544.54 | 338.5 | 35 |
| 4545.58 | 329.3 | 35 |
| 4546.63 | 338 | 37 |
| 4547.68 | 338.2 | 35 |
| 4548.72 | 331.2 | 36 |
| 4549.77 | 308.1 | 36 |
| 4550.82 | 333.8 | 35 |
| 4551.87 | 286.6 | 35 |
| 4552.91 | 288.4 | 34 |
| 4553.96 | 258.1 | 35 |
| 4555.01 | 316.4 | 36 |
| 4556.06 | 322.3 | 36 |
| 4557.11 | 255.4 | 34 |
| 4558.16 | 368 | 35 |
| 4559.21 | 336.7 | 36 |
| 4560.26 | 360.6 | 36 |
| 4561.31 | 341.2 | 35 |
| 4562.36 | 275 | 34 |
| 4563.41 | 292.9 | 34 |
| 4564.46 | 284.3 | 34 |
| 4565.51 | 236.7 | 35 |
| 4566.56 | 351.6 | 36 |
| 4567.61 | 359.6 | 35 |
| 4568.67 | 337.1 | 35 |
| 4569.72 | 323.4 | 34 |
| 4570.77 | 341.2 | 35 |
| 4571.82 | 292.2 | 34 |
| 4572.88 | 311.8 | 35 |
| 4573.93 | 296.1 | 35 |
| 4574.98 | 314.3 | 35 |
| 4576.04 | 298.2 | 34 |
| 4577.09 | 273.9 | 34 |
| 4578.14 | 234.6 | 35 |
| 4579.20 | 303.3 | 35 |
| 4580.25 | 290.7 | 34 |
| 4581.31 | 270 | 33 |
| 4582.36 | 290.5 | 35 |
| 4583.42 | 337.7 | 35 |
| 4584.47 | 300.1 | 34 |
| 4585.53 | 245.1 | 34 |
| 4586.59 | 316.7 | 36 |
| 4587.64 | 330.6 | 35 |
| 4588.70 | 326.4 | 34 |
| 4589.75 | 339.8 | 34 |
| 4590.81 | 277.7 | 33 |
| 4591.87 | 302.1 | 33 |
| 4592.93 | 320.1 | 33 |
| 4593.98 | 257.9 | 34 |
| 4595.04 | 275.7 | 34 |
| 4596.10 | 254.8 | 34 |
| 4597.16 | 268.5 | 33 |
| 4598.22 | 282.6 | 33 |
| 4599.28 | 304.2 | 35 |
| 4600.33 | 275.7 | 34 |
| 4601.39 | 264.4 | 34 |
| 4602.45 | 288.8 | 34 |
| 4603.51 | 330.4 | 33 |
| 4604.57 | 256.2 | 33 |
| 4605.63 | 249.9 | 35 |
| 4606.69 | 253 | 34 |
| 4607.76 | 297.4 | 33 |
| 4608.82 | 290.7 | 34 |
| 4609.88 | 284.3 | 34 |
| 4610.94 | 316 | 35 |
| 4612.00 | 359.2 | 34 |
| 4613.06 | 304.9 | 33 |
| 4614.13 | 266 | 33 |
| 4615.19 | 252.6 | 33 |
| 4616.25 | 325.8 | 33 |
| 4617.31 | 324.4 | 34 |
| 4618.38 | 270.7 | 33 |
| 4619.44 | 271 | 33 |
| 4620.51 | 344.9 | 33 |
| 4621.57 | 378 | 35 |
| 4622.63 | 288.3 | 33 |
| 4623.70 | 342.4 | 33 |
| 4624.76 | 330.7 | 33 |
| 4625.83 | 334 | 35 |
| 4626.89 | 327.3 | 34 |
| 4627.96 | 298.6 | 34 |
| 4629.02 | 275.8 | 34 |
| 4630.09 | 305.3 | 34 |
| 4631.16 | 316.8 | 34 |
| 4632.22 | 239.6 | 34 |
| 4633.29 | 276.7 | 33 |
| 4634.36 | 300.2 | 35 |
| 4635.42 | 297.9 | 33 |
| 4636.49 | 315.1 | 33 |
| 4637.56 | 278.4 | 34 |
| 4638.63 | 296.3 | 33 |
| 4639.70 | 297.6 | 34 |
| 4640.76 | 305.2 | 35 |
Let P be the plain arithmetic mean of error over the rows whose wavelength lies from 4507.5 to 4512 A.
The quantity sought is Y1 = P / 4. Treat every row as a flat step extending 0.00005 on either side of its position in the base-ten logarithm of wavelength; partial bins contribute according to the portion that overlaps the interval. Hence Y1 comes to 8.75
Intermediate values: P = 35.0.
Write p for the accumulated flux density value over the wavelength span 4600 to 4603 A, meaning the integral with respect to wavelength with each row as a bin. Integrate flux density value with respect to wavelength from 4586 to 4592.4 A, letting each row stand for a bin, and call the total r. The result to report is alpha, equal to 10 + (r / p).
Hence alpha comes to 12.4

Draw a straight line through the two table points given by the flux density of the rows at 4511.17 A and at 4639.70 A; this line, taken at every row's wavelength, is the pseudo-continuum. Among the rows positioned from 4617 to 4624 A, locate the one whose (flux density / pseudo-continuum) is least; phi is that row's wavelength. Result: 4618.38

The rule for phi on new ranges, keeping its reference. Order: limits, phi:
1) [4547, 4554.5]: 4553.96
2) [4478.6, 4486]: 4481.15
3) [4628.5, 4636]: 4632.22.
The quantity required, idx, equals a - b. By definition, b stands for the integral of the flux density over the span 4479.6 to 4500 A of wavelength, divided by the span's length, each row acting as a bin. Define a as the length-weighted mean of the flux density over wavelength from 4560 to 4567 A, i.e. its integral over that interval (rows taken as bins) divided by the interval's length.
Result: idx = 27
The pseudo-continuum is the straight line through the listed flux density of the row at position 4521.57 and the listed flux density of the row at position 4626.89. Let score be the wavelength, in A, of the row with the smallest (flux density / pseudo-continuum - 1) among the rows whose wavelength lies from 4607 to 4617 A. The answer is 4615.19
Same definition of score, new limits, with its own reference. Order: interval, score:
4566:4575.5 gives 4571.82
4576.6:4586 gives 4578.14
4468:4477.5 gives 4475.99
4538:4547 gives 4543.49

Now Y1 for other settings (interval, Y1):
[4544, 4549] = 8.90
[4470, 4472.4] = 8.75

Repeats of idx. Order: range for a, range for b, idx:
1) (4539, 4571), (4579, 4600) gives 20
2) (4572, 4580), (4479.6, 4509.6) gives 5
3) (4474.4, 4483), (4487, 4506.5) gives 3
